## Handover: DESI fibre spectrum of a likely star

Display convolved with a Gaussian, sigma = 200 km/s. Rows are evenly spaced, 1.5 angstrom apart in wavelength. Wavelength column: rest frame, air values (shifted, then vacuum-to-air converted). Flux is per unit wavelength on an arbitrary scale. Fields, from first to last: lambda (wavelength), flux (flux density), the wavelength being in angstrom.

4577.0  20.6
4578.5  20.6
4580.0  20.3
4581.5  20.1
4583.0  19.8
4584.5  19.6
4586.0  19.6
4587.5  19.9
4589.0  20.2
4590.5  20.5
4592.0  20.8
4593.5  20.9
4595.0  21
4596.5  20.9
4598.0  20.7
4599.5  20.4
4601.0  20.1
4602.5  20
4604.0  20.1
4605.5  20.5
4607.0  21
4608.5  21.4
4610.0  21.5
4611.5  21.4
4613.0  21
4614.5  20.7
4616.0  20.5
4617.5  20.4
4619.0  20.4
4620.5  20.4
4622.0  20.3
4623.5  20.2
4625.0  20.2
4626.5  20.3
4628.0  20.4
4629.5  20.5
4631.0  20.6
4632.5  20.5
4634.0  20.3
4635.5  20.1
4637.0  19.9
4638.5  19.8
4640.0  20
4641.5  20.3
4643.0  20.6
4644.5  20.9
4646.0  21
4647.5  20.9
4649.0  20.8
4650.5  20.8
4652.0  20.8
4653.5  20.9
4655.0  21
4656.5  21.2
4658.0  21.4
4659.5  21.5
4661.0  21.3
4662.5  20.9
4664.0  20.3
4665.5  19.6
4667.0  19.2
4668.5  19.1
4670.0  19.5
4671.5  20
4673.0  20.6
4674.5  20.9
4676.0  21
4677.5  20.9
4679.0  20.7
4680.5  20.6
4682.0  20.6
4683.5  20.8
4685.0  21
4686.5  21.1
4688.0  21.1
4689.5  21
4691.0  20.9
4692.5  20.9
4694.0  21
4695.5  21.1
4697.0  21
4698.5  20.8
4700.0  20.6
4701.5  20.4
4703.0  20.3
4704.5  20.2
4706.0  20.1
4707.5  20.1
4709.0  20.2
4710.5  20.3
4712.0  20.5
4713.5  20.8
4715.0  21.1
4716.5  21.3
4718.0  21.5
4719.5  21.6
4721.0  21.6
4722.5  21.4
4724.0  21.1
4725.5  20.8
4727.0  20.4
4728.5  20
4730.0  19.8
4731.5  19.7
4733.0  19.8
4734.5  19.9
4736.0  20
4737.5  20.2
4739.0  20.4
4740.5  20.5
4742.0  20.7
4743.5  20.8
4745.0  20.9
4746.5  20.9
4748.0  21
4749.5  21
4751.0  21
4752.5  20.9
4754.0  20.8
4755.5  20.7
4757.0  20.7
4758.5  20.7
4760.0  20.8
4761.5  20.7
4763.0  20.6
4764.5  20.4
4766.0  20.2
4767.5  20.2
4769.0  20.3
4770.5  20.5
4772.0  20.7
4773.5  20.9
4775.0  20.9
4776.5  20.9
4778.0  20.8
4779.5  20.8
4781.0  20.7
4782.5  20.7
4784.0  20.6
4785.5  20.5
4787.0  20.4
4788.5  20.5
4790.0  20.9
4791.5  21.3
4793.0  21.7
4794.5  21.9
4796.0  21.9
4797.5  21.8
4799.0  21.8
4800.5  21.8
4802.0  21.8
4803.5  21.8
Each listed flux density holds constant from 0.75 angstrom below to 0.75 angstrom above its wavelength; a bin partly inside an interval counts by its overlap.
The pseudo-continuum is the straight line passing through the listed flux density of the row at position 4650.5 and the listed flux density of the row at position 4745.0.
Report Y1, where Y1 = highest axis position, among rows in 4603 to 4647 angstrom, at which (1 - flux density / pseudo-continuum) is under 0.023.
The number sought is 4646.0 angstrom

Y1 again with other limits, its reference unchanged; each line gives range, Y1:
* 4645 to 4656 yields 4655.0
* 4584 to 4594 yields 4593.5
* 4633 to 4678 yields 4677.5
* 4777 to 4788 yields 4785.5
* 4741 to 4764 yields 4763.0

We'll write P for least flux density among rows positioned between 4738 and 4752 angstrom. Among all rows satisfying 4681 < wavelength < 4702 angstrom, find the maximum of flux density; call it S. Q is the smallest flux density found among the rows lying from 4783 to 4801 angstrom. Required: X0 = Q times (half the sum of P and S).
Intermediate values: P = 20.4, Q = 20.4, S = 21.1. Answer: 423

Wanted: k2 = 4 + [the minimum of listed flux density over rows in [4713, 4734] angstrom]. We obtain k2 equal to 23.7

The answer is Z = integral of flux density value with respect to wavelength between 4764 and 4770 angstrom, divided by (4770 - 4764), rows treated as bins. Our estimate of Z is 20.3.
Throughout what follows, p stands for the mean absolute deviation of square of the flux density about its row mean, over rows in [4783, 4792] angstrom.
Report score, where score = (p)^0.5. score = 3.3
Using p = 11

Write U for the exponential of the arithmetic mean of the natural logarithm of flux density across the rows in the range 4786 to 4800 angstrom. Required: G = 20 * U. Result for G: 427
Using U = 21.3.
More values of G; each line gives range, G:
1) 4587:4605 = 409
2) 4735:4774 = 413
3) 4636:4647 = 407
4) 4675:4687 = 417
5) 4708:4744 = 412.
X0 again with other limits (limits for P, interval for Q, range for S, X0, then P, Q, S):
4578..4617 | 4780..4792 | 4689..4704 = 415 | 19.6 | 20.4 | 21.1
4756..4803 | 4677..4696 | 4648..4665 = 430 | 20.2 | 20.6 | 21.5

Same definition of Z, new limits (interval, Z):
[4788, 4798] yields 21.4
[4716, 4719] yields 21.4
